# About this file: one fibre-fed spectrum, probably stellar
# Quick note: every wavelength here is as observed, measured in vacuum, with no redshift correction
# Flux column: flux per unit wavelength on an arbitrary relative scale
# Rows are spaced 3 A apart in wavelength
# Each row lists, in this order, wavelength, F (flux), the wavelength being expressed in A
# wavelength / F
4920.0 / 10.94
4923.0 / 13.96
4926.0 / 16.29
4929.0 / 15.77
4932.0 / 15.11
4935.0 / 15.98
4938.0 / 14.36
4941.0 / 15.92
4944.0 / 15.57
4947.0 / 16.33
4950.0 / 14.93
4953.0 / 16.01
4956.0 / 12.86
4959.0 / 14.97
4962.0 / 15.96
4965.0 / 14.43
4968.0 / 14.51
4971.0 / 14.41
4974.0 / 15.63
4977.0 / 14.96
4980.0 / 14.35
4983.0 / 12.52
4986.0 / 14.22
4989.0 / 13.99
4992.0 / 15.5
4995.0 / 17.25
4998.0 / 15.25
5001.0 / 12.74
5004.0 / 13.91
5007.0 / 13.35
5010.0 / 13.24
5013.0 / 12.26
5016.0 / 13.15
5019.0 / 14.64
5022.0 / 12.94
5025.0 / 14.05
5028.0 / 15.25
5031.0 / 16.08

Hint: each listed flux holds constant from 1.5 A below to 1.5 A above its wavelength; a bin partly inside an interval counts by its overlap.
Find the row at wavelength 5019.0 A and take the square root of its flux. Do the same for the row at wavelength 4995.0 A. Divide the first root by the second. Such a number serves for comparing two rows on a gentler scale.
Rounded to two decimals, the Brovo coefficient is 0.92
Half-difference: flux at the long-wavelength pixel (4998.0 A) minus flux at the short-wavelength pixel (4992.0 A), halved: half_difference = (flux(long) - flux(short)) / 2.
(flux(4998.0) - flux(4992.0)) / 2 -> -0.1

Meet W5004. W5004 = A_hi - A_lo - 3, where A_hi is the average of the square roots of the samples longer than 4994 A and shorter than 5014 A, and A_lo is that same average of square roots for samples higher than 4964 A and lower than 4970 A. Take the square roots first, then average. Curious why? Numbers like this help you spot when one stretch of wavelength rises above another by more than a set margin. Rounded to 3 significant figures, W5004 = -3.07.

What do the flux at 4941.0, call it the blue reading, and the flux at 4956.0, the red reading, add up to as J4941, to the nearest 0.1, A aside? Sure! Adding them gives 28.8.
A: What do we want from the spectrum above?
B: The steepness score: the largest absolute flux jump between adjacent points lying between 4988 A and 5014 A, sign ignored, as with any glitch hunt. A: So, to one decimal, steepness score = 2.5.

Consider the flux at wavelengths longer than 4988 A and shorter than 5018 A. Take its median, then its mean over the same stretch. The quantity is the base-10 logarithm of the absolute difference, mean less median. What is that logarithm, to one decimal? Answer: -0.4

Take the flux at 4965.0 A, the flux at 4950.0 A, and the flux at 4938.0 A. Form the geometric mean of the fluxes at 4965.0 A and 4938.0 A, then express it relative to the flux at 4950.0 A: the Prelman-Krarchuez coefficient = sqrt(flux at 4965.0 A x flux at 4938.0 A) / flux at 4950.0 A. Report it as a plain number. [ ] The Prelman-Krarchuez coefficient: 0.96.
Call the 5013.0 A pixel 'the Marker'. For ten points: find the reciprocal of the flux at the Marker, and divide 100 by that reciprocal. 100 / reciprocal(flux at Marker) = 1226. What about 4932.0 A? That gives 1511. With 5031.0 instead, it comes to 1608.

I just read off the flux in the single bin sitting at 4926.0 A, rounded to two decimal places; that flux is 16.29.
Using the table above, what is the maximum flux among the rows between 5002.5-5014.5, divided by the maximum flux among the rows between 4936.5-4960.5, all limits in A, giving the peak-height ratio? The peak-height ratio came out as 0.85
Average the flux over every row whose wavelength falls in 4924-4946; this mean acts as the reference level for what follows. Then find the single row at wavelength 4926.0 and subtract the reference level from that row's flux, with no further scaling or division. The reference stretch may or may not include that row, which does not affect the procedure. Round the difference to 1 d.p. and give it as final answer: 0.7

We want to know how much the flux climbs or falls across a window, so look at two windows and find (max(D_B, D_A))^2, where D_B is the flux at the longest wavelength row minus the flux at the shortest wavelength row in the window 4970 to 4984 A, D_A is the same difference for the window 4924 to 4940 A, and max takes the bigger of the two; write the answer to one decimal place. 3.6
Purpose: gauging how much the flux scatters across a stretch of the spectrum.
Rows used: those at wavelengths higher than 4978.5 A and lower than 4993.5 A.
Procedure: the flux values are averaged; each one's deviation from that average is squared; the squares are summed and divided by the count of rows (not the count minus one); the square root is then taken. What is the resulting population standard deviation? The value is 0.95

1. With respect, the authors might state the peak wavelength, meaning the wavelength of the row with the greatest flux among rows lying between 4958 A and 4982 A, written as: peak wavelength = 4962.0 A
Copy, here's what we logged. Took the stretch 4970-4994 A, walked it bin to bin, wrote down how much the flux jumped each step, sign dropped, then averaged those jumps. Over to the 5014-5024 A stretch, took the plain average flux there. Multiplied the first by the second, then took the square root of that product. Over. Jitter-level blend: 3.88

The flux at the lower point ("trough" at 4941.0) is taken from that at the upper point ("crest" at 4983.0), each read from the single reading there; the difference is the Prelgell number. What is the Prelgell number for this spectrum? -3.4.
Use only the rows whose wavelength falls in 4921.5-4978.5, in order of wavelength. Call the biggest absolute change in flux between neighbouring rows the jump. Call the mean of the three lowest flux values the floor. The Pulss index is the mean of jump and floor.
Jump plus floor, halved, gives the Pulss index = 8.44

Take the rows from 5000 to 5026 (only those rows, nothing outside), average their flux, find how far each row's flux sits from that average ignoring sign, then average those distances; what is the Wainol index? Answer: 0.56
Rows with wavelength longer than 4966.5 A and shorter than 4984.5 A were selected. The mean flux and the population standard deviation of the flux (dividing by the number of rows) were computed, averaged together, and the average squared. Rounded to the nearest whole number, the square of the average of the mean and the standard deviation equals 59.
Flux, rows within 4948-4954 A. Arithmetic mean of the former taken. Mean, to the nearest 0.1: 15.5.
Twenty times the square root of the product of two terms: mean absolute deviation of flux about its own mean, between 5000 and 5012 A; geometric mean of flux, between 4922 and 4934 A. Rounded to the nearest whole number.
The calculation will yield 44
